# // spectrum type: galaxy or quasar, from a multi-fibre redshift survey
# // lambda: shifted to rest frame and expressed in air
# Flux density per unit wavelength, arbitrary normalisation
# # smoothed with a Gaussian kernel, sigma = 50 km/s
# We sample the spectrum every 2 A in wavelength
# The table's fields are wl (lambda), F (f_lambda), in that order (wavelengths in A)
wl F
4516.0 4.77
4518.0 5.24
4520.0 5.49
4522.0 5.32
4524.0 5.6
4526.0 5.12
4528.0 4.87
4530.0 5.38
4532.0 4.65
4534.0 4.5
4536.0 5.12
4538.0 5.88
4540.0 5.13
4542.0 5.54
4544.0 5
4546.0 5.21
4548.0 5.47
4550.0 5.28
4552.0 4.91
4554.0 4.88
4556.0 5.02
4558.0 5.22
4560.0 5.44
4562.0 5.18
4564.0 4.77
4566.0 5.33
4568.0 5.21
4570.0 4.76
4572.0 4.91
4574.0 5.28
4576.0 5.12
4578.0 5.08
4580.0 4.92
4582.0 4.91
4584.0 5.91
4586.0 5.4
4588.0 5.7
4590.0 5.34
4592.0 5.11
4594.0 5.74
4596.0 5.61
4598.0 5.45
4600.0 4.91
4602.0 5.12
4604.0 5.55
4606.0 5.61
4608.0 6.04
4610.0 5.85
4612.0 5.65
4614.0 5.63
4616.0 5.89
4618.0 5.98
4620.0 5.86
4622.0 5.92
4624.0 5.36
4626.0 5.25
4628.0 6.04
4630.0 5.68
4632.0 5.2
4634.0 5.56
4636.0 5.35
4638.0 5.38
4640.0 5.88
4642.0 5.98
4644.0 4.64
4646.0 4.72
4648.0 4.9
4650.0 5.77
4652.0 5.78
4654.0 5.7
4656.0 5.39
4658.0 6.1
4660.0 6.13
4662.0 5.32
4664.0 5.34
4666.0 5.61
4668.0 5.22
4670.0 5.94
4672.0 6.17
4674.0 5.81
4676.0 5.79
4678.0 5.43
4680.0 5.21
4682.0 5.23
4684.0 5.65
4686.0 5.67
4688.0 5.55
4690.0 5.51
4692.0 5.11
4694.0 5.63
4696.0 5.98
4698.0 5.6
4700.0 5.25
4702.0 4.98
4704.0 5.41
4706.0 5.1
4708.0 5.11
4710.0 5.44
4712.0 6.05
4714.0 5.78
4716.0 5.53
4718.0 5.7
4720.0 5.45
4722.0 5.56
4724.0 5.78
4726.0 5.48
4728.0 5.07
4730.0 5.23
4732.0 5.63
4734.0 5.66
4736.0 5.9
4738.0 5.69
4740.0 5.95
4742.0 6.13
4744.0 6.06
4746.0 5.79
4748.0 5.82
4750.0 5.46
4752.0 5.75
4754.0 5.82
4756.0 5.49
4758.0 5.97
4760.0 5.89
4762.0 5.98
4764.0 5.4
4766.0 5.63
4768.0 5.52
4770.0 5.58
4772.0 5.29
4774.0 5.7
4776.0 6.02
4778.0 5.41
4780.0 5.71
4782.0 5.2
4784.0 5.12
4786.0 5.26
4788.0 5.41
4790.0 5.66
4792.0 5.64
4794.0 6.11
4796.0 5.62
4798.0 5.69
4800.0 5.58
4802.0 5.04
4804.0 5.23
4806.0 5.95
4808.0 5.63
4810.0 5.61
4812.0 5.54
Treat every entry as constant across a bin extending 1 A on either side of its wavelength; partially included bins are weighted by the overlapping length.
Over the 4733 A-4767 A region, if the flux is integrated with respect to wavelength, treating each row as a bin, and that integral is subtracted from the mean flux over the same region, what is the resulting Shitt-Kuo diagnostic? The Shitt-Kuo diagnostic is -191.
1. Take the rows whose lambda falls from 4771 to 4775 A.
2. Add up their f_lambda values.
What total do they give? 11.0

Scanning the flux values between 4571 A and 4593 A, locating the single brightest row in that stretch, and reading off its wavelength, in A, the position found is 4584.0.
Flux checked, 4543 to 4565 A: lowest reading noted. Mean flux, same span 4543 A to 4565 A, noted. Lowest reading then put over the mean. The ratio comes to 0.931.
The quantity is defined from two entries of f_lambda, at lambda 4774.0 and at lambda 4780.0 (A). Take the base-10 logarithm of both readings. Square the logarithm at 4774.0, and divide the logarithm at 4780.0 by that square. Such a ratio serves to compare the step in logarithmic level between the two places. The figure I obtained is 1.32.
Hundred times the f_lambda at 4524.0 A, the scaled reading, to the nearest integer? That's 560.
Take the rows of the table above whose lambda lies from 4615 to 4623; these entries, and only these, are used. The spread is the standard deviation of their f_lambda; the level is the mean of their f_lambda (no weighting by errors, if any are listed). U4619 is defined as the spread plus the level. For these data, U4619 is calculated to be 5.96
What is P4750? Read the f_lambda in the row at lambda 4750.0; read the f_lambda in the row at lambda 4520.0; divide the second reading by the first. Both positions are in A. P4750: 1.01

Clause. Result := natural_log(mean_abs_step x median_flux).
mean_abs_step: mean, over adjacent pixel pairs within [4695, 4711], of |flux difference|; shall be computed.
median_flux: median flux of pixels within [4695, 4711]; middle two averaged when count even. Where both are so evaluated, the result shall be 0.5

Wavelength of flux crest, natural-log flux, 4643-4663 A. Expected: 4660.0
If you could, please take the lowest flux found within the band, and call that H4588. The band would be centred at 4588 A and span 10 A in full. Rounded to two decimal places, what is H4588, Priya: 5.11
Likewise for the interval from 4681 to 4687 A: 5.23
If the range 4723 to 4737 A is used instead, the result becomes 5.07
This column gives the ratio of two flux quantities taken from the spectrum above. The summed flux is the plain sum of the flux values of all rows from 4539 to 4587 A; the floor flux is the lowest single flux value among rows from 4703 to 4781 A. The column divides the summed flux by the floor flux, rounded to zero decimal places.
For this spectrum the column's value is 24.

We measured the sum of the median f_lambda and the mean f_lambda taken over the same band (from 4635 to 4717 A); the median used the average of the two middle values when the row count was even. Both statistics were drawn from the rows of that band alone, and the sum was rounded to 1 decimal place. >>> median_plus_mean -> 11.0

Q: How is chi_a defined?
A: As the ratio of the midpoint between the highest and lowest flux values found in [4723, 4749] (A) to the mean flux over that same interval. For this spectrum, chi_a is 0.98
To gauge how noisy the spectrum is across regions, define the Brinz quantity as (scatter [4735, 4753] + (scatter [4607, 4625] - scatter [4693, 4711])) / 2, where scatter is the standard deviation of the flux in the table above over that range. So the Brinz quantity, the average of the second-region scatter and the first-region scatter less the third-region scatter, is 0.05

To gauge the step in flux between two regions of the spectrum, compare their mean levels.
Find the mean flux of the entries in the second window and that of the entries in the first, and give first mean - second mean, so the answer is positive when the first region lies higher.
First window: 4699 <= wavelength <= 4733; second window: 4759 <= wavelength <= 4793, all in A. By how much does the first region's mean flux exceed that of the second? -0.11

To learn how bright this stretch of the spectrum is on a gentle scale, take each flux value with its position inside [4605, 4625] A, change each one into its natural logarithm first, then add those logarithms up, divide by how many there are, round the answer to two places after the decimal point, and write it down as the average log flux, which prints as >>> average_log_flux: 1.75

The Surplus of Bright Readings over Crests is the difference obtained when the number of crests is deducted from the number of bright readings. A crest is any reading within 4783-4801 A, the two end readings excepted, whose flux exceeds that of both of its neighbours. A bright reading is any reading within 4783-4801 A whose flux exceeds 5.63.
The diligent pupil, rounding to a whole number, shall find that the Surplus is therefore 1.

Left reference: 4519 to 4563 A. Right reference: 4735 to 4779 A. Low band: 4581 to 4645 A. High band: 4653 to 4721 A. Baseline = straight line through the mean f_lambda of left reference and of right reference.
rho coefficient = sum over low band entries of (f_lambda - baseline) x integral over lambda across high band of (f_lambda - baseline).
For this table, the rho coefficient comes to -2.1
